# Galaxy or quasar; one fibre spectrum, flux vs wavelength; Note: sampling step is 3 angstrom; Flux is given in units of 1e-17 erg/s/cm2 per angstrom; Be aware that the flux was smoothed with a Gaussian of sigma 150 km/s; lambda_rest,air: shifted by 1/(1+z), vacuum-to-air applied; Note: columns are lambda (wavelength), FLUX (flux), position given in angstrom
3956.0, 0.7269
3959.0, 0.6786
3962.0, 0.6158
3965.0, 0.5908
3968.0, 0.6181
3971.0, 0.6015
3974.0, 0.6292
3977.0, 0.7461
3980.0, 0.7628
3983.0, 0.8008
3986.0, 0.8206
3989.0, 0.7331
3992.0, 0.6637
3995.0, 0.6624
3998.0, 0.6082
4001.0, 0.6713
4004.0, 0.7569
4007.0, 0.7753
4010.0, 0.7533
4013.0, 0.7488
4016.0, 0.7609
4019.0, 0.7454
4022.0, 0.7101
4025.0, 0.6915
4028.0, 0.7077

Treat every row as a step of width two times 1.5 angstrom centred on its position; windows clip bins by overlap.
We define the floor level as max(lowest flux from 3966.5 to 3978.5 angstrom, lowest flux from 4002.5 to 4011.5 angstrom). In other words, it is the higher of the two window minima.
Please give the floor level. 0.75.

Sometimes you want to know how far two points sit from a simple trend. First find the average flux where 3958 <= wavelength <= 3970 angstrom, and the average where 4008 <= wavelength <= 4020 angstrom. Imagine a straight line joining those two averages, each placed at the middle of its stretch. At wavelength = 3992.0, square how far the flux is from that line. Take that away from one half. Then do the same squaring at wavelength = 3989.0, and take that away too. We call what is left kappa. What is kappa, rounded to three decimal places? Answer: 0.497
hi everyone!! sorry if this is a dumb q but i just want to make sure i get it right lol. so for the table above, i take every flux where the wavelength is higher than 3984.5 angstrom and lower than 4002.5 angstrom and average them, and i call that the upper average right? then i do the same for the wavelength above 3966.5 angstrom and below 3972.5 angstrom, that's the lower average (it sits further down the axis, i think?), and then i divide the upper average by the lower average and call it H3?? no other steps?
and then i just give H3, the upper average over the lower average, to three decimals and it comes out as 1.137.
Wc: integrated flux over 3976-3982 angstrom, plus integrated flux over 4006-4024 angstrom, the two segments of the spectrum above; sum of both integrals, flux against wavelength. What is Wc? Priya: 18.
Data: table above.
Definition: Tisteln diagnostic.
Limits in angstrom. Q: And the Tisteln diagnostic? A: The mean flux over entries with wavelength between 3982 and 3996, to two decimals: 0.74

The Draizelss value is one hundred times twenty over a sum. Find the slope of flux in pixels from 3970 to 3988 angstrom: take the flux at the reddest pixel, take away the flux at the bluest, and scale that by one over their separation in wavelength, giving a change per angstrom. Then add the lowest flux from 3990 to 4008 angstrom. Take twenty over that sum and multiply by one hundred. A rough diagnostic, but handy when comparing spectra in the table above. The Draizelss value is 3211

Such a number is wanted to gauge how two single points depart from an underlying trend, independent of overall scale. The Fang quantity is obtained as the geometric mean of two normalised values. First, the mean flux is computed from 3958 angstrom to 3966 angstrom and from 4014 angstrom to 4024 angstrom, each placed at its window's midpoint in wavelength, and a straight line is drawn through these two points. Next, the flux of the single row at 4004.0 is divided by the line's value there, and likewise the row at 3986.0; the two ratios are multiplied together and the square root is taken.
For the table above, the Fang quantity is 1.14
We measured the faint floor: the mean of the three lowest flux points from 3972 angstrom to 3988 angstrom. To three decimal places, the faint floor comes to 0.713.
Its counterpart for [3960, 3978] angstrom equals 0.603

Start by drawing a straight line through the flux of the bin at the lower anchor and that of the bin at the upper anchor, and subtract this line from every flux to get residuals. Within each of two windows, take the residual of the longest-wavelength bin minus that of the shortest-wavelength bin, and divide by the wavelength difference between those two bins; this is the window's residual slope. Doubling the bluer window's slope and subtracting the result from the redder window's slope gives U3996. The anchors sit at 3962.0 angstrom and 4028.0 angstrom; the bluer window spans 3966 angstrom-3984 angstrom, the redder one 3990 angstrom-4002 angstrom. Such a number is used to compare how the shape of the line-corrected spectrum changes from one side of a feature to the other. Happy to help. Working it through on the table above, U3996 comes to -0.02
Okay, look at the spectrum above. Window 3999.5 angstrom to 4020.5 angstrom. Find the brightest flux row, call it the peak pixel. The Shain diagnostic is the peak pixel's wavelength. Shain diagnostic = 4007.0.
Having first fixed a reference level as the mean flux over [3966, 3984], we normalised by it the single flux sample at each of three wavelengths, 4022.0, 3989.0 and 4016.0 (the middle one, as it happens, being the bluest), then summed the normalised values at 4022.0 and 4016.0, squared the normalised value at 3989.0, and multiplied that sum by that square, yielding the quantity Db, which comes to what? 2.4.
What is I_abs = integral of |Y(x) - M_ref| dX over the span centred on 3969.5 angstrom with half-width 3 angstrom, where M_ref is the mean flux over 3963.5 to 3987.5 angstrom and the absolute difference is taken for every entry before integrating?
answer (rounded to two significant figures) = 0.52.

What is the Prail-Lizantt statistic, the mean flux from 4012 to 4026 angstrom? 0.73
